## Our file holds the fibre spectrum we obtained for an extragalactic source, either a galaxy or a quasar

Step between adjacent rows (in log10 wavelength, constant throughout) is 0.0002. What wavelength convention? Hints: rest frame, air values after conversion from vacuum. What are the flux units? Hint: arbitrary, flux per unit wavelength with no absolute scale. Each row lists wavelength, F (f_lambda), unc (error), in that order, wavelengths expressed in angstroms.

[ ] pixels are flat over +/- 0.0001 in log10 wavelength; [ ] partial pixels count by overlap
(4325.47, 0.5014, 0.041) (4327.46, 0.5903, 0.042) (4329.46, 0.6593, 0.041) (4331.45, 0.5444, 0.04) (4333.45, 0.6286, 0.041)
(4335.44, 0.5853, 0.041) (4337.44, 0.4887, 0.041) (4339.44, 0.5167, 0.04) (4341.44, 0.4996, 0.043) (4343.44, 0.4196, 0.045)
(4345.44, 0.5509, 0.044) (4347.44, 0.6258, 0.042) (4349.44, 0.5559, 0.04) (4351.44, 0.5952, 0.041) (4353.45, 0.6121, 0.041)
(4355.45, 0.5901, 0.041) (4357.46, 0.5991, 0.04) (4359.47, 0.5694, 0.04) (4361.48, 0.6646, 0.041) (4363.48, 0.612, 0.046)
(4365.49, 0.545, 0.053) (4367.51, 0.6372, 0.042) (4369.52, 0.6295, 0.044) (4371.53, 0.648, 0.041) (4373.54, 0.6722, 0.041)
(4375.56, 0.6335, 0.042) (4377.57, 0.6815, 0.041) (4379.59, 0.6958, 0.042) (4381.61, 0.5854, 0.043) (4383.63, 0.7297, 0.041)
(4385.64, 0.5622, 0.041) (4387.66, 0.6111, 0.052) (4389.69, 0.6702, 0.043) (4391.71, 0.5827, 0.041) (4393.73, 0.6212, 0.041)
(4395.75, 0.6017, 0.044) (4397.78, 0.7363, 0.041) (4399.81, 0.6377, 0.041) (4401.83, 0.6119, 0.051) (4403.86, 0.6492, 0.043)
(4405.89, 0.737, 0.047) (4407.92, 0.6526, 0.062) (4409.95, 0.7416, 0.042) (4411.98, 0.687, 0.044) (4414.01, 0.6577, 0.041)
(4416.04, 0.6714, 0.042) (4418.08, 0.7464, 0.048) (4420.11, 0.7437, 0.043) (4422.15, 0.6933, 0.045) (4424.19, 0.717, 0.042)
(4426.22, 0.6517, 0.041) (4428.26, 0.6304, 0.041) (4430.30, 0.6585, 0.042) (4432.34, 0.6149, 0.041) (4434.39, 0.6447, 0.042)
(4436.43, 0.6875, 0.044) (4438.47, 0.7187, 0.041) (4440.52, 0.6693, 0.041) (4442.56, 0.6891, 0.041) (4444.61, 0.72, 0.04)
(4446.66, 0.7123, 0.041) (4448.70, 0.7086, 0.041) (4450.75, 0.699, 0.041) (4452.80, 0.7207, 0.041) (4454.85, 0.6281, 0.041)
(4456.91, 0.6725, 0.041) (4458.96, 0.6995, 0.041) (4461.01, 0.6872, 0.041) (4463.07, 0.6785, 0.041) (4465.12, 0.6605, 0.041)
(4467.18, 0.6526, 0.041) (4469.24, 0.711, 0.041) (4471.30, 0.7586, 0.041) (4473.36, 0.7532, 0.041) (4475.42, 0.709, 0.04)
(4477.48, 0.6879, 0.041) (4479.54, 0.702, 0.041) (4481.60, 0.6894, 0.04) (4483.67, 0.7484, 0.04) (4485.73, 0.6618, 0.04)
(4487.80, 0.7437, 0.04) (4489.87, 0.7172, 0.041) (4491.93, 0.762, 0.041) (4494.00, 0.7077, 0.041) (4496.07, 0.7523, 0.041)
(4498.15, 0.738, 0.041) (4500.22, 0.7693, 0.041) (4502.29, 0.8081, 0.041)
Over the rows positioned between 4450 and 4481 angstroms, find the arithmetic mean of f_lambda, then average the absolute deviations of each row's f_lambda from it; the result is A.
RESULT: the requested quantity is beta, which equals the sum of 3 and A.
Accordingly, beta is 3.03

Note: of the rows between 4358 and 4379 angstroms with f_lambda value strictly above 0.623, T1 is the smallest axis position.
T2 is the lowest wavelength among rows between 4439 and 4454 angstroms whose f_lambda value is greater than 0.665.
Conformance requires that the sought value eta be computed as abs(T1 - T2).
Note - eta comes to 79.0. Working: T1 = 4361.48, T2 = 4440.52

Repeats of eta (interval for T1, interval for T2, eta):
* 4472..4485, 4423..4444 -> 49.2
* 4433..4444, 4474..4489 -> 41.0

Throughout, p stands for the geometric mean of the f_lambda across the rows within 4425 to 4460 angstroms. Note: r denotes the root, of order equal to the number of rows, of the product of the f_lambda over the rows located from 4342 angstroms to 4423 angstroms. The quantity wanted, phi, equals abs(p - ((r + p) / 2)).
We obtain 0.022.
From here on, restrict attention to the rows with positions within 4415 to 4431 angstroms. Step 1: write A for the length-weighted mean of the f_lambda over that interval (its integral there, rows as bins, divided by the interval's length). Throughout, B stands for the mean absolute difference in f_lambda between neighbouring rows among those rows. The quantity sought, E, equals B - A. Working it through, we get -0.652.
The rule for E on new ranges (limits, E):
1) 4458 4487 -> -0.670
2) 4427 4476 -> -0.657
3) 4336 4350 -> -0.456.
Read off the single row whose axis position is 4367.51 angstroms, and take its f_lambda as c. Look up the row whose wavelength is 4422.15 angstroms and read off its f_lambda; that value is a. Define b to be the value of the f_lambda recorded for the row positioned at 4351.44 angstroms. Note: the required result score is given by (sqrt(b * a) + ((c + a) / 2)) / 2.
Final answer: 0.65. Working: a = 0.6933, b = 0.5952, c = 0.6372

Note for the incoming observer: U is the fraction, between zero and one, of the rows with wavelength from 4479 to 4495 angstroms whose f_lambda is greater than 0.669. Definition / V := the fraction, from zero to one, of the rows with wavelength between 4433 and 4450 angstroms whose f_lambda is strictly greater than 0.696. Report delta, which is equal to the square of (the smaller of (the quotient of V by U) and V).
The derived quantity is 0.25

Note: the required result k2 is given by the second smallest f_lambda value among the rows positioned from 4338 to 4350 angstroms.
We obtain 0.4996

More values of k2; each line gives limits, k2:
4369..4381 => 0.6335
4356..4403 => 0.5622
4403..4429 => 0.6492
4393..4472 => 0.6119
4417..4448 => 0.6304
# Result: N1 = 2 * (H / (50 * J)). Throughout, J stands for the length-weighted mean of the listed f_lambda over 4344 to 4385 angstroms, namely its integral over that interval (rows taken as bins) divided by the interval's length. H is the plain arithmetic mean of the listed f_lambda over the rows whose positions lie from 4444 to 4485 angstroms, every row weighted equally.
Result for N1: 0.0452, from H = 0.70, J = 0.62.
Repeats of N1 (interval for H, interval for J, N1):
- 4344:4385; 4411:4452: 0.0362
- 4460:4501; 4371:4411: 0.0438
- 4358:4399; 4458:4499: 0.0357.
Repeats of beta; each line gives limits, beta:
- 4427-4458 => 3.03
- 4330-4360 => 3.04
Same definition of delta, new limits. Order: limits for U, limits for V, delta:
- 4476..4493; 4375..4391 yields 0.02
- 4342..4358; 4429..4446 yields 0.06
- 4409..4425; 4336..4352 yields 0.00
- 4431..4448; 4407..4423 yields 0.14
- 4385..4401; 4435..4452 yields 0.39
